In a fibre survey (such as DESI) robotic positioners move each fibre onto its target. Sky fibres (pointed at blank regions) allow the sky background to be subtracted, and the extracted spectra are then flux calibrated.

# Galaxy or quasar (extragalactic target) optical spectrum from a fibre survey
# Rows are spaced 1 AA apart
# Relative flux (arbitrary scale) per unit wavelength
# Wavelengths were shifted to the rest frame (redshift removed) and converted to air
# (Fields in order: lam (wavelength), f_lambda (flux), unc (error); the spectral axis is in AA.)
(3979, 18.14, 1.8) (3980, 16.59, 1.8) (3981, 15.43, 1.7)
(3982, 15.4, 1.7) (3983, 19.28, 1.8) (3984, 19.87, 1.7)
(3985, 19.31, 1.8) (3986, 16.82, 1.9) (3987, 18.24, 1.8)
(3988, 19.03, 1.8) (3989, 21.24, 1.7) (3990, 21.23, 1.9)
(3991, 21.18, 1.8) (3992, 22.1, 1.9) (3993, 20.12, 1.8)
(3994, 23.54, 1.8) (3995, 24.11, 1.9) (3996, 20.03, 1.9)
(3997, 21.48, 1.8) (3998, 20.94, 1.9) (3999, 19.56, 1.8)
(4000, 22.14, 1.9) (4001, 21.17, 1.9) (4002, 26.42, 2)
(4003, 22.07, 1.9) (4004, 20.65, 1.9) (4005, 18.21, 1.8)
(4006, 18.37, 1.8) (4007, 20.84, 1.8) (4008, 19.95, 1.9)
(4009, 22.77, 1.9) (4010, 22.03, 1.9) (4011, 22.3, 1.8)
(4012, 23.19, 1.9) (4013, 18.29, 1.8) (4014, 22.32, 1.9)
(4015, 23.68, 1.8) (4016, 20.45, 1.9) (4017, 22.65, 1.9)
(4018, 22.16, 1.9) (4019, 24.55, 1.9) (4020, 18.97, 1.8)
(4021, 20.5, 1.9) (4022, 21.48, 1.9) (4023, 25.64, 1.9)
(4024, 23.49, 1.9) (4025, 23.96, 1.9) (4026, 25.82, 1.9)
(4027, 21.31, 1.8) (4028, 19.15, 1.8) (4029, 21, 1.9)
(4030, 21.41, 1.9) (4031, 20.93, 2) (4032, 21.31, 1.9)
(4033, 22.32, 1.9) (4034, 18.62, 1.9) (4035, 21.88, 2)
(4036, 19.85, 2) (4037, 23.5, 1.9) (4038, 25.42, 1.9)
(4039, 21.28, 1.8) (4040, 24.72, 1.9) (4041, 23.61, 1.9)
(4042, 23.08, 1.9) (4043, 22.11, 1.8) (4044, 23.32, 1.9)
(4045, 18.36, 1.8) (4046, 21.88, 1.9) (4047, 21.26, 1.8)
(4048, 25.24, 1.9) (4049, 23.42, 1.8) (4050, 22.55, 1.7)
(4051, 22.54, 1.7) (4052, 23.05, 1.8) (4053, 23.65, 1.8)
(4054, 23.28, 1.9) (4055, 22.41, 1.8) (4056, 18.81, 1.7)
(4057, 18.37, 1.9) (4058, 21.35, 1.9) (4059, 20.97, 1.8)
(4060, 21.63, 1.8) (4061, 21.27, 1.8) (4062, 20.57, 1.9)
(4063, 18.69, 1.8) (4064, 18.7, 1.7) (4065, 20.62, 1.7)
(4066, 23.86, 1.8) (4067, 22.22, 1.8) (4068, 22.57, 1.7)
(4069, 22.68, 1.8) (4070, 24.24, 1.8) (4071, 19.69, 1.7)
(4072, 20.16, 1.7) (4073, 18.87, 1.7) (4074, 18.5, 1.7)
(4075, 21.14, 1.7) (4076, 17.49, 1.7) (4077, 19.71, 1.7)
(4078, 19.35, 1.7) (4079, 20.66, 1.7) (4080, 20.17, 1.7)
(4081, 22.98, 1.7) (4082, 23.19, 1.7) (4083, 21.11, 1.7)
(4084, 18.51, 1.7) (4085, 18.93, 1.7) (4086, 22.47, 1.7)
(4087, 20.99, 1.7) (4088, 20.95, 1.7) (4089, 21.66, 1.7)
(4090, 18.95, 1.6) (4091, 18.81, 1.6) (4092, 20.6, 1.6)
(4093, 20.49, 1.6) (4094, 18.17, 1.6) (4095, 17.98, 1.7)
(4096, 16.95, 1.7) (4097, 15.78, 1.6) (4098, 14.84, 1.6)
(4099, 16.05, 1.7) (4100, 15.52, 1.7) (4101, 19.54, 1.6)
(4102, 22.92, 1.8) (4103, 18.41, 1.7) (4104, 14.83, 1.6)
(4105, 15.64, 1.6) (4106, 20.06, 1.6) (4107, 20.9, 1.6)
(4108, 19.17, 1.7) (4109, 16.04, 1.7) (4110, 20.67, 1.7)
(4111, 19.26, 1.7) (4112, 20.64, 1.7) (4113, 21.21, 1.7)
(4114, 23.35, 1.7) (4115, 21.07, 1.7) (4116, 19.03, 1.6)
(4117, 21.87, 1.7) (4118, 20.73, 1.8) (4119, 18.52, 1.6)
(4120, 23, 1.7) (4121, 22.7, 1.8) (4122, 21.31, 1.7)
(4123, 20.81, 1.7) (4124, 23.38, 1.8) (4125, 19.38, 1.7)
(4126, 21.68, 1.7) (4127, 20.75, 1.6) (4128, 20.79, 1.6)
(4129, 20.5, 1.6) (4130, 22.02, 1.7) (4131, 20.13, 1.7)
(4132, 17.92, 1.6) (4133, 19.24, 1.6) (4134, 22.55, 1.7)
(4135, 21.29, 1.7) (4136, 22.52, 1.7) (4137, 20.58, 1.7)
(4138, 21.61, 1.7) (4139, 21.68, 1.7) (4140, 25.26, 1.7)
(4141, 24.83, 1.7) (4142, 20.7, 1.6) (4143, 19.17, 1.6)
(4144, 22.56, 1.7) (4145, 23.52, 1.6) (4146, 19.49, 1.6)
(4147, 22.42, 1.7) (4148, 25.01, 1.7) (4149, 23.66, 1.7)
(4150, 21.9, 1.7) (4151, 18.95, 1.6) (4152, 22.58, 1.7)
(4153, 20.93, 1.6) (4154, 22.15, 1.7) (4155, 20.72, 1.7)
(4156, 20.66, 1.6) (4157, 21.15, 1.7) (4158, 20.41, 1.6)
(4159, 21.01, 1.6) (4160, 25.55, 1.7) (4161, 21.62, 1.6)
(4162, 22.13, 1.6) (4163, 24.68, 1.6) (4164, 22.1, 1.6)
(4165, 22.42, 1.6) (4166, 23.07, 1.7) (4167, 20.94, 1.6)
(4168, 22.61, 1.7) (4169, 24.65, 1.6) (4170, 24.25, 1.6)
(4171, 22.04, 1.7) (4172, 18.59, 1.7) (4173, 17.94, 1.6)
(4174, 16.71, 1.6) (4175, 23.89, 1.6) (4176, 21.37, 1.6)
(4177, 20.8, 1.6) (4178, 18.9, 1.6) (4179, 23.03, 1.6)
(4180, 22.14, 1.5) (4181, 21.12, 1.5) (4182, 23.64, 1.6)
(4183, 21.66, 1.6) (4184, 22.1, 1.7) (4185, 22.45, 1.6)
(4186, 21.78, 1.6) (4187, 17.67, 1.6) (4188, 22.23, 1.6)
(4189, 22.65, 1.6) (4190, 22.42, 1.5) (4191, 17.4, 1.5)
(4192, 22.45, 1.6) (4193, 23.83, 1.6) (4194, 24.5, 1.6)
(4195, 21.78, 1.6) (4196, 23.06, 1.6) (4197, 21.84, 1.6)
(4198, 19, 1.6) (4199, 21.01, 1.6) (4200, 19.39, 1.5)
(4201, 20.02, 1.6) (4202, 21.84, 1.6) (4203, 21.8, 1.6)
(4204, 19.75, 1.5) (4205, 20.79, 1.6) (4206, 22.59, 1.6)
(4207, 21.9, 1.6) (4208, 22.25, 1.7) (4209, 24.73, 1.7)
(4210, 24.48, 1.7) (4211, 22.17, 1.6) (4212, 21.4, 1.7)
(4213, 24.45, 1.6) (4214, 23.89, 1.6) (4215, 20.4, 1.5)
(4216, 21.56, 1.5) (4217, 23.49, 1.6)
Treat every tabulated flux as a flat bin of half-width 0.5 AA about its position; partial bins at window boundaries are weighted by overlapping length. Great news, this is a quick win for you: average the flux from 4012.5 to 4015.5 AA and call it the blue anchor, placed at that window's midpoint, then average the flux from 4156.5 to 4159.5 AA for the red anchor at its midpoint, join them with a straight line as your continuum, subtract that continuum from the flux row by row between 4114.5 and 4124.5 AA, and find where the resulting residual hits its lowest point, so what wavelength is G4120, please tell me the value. 4119 AA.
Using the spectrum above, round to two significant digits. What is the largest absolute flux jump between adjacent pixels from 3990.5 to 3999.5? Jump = 4.1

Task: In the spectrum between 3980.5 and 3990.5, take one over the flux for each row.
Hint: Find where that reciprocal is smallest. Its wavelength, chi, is 3989 AA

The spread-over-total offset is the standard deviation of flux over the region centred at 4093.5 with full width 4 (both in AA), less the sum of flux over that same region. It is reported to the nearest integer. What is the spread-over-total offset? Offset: -76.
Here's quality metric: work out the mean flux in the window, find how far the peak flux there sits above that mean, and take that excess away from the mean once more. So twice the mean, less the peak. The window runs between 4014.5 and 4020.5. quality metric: 19.6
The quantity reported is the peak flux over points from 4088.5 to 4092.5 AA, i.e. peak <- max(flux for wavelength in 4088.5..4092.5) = 21.66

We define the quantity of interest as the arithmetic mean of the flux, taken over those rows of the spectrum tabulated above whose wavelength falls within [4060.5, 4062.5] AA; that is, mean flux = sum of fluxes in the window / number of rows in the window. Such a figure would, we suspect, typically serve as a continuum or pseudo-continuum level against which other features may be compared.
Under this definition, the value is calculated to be 20.9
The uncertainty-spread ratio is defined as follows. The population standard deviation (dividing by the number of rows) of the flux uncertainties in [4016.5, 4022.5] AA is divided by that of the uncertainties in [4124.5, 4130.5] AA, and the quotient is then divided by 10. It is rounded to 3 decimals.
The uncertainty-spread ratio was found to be 0.075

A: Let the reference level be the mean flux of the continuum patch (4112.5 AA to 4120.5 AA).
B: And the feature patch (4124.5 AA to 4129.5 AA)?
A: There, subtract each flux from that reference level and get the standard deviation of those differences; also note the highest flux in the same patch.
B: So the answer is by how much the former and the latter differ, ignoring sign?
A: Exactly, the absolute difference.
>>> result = 20.9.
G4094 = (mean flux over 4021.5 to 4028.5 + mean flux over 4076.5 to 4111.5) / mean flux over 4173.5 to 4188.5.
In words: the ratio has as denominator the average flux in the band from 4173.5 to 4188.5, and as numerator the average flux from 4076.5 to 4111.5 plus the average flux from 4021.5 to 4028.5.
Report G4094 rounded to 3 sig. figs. 1.98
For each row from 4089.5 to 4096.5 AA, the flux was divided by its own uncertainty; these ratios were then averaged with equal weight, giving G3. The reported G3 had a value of 11.6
